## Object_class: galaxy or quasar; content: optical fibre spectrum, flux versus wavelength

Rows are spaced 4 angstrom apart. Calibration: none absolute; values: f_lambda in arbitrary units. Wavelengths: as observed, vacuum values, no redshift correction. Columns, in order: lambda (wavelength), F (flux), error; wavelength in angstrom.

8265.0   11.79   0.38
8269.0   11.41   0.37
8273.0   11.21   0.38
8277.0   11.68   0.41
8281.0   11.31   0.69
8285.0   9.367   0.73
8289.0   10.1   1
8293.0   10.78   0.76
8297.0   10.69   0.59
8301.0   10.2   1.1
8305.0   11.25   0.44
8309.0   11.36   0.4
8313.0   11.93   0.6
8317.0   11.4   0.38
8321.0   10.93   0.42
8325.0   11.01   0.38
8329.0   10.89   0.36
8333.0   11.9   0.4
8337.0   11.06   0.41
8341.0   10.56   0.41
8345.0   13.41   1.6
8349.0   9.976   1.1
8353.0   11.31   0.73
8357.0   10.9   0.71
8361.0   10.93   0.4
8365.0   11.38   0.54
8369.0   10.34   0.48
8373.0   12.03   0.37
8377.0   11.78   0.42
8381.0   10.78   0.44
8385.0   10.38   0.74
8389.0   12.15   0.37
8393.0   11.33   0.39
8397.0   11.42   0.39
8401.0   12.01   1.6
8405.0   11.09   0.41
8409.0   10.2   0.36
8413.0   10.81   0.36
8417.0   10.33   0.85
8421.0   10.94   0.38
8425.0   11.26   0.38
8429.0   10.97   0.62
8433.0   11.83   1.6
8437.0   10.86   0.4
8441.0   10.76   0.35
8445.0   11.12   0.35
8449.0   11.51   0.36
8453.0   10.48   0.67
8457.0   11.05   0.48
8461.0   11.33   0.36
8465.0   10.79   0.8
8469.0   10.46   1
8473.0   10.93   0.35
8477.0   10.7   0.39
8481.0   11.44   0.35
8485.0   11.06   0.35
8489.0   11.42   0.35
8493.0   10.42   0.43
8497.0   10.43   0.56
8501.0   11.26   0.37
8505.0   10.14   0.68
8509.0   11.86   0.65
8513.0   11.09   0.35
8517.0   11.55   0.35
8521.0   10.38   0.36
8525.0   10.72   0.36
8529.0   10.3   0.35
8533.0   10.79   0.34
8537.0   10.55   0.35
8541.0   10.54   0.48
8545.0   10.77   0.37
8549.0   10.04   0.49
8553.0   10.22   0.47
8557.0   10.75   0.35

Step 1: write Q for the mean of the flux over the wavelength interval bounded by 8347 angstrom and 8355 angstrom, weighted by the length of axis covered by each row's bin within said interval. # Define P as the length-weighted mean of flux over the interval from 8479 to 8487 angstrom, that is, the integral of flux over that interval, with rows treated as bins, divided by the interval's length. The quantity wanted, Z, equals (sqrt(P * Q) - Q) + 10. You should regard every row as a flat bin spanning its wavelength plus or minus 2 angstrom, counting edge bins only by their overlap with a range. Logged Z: 10.3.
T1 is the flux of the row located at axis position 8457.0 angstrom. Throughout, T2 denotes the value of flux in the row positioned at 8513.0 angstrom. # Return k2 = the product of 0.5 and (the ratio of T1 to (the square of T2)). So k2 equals 0.045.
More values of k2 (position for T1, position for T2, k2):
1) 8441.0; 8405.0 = 0.044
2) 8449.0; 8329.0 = 0.049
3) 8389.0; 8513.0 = 0.049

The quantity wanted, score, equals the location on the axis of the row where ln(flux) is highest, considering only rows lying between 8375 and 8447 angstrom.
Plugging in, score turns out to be 8389.0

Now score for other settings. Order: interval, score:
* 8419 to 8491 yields 8433.0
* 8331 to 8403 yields 8345.0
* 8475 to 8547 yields 8509.0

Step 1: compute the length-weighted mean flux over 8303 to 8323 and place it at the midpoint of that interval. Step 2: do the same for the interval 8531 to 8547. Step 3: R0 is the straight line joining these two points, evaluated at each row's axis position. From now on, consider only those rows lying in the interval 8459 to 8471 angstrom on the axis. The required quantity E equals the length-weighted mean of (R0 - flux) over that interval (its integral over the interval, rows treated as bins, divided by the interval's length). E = 0.04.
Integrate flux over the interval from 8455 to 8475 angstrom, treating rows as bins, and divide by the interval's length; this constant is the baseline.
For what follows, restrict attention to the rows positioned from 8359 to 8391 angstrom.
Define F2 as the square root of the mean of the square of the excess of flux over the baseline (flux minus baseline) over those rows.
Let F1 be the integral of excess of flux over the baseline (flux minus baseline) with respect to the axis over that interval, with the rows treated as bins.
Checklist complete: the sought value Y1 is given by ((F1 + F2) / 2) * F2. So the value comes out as 3.94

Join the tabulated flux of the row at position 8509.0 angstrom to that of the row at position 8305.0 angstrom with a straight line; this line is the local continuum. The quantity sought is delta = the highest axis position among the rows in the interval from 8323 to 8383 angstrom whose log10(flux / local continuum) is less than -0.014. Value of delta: 8381.0 angstrom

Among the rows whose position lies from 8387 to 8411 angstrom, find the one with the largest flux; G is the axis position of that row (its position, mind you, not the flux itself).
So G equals 8389.0 angstrom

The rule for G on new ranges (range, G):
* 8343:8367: 8345.0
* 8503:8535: 8509.0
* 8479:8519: 8509.0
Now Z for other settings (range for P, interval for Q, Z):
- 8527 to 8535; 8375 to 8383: 9.6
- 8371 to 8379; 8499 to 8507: 10.6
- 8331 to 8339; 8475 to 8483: 10.2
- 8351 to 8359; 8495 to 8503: 10.1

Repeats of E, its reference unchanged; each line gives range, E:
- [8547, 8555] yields 0.49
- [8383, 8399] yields -0.19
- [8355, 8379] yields -0.02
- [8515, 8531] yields -0.02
